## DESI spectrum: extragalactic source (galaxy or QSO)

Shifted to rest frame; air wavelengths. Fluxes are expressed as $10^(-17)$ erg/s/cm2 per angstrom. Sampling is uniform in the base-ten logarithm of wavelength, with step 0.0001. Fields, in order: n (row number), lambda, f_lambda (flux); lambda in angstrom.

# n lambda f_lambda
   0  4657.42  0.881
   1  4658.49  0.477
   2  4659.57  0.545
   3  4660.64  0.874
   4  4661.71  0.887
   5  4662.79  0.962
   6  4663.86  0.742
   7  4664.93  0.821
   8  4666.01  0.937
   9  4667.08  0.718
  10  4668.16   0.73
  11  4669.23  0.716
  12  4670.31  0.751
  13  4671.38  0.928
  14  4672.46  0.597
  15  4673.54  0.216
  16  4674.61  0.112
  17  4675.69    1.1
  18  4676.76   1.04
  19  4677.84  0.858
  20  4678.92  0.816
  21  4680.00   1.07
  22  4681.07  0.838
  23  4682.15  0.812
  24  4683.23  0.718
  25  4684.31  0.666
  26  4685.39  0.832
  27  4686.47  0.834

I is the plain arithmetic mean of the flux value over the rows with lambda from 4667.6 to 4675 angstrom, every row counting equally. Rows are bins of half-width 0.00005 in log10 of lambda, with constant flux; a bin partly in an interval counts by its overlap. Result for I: 0.58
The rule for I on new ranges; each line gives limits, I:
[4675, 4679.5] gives 0.95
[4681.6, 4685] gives 0.73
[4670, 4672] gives 0.84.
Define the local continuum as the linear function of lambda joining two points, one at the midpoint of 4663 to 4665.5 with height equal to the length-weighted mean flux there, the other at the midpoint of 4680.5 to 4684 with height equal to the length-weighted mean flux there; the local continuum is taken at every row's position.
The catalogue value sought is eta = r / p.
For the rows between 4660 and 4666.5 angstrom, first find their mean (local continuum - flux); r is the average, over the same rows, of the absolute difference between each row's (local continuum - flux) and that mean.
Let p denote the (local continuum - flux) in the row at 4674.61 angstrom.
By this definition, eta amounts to 0.1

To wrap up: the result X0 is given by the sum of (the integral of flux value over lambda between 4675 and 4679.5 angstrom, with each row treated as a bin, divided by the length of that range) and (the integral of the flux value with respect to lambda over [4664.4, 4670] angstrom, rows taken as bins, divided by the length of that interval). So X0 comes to 1.71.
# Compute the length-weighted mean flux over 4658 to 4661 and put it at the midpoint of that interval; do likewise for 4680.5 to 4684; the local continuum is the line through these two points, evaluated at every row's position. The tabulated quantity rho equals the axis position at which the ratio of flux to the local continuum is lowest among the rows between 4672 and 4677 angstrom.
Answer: 4674.61 angstrom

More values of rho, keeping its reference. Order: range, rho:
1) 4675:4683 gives 4682.15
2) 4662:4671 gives 4669.23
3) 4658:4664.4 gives 4658.49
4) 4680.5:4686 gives 4684.31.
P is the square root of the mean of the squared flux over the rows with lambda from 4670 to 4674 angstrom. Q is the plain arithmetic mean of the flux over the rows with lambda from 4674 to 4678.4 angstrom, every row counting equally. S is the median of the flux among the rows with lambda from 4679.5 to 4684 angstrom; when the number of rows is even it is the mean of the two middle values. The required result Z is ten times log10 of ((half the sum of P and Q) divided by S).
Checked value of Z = -0.55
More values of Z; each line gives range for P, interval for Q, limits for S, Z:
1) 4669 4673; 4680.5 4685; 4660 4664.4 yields -0.65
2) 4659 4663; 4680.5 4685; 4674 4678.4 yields -0.77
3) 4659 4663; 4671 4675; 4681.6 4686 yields -0.72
